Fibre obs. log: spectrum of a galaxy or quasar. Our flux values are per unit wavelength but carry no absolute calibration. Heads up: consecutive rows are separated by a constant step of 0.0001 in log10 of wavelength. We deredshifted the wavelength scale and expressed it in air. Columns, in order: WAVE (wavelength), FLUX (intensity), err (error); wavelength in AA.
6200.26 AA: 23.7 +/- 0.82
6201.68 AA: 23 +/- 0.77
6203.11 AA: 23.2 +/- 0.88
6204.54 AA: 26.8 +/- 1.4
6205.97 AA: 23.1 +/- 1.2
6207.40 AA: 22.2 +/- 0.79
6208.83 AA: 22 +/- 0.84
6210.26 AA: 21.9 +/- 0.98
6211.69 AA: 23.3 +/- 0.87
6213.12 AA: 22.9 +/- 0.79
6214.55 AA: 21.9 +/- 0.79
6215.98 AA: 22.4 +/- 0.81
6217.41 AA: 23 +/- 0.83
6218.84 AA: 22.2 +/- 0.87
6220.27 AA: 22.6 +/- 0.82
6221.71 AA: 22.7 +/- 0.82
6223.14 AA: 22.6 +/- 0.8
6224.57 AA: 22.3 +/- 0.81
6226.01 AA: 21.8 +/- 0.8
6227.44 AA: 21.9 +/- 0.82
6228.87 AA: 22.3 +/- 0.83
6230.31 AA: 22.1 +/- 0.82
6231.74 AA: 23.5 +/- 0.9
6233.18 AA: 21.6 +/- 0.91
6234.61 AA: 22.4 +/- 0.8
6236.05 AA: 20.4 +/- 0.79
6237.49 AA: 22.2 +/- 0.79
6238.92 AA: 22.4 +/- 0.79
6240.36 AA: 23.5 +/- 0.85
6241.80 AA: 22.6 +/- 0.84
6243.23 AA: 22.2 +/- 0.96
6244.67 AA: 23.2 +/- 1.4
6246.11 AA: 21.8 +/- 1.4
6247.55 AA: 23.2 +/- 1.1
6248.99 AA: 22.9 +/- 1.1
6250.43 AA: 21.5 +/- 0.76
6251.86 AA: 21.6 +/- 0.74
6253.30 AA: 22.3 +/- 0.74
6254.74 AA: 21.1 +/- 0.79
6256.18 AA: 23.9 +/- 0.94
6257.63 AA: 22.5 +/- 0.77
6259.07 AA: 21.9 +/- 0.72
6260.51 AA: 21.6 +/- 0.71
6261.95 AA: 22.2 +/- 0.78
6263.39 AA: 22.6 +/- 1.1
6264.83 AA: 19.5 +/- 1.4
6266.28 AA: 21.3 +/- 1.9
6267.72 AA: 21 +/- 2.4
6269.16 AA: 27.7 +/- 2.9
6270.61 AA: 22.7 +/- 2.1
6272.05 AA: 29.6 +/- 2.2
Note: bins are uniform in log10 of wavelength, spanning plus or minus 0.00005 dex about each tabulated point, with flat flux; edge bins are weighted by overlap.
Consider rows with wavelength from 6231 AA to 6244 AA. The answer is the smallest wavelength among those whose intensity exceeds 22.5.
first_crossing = 6231.74 AA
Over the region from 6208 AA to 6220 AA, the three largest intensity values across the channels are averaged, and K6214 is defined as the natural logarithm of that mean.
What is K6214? 3.14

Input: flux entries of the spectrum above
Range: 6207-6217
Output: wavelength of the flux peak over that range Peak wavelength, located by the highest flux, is 6211.69 AA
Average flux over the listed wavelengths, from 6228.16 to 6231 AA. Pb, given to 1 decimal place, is 22.2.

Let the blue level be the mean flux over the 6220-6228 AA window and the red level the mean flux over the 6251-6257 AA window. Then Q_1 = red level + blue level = 44.5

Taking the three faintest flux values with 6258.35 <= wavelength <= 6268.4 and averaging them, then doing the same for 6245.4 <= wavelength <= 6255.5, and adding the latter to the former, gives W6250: 42.0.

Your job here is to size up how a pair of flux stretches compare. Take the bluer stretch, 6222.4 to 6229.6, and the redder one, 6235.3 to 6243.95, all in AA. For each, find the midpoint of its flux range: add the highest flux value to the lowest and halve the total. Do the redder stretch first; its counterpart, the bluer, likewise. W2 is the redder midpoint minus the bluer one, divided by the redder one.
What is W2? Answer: -0.01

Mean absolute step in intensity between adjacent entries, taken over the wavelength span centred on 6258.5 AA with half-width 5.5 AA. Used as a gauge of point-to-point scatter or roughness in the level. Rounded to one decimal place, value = 1.0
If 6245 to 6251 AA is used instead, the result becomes 1.0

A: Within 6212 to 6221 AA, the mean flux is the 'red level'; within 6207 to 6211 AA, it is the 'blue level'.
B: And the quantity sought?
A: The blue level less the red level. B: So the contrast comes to -0.5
